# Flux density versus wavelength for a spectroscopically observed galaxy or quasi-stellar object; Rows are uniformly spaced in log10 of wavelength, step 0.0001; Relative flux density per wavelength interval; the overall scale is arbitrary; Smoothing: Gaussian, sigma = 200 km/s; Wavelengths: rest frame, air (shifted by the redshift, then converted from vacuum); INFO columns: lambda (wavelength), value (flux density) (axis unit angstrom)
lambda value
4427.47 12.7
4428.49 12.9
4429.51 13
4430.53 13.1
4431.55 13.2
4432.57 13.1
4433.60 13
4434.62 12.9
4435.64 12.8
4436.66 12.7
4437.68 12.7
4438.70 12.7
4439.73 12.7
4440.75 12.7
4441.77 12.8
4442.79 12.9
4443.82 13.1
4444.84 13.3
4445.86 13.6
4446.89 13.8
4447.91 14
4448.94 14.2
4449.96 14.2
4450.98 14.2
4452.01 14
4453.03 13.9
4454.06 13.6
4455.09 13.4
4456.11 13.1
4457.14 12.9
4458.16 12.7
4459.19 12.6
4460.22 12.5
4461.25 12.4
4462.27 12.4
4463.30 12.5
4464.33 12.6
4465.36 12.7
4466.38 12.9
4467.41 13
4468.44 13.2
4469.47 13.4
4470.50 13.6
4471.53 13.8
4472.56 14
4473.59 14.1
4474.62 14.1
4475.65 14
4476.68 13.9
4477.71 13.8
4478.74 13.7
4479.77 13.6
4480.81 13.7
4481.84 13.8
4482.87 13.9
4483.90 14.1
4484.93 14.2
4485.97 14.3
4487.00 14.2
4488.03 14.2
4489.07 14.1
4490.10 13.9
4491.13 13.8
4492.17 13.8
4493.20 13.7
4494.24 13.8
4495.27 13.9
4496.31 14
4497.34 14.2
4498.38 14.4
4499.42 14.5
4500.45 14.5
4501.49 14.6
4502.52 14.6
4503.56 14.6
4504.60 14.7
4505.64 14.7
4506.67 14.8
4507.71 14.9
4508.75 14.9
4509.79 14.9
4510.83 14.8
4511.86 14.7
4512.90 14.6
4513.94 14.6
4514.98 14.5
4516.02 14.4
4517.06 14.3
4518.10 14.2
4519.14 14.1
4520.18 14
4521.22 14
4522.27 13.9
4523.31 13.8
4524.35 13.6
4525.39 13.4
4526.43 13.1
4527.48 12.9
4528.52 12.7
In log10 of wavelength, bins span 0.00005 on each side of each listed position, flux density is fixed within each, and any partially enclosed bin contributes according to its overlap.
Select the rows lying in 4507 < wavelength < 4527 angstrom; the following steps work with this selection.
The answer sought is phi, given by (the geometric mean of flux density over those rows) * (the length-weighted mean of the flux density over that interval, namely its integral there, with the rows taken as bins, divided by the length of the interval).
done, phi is 203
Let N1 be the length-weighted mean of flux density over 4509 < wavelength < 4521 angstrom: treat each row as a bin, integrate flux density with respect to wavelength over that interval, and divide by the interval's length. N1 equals 14.5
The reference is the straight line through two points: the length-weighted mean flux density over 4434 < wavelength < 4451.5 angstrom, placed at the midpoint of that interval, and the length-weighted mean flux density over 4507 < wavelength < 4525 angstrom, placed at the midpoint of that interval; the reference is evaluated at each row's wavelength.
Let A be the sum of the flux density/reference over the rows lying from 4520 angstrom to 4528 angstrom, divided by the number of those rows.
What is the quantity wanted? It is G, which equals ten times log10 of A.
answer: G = -0.28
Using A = 0.94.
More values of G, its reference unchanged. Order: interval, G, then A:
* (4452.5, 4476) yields -0.13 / 0.97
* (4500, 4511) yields 0.16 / 1.04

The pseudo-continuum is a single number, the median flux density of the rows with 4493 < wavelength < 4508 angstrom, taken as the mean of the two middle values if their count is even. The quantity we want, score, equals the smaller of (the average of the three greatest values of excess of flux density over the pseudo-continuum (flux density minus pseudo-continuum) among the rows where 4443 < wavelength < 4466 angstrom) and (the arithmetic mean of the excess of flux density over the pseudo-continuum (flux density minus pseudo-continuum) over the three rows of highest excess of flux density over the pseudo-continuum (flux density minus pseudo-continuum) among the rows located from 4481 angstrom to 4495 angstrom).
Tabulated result -0.30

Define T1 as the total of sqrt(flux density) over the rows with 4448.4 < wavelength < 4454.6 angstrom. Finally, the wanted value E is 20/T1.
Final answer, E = 0.9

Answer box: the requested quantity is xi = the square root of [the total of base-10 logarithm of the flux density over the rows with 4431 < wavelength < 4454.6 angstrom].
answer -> 5.1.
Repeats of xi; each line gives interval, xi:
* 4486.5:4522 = 6.3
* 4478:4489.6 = 3.5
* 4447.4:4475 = 5.5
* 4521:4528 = 2.8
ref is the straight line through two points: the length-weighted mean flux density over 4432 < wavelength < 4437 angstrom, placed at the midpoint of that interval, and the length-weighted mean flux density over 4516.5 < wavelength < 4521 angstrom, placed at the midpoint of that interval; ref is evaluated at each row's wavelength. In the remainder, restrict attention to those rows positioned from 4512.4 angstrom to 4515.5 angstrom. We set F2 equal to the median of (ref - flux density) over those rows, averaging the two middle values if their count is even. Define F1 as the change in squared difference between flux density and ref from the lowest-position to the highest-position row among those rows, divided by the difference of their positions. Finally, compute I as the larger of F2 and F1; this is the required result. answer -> -0.06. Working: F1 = -0.06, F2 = -0.5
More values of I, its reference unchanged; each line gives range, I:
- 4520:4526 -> 0.36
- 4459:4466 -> 0.78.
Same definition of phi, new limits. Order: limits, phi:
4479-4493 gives 195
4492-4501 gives 199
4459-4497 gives 184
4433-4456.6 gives 177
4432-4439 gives 165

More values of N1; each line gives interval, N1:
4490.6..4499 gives 13.9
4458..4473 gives 12.9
